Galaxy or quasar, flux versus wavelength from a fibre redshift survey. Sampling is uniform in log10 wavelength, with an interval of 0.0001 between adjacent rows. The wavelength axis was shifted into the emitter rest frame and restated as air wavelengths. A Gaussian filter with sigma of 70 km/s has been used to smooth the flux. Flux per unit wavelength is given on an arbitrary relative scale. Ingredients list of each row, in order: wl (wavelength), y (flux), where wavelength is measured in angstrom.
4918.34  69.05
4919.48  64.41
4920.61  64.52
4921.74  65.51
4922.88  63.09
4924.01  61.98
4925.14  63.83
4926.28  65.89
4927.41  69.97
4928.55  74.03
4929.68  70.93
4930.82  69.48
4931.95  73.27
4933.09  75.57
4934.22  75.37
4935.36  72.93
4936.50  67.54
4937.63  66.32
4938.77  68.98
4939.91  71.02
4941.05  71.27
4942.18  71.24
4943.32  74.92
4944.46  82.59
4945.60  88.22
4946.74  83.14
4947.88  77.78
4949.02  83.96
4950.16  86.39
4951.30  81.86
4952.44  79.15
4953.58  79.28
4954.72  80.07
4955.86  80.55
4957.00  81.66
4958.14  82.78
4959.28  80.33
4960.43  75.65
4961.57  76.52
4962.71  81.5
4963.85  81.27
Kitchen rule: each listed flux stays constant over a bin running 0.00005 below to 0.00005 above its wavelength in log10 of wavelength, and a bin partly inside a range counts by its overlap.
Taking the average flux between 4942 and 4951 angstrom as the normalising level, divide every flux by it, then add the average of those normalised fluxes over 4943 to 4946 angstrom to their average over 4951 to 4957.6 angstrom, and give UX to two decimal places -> 2.00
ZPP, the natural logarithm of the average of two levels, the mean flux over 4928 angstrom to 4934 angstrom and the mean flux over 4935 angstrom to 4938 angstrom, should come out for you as 4.26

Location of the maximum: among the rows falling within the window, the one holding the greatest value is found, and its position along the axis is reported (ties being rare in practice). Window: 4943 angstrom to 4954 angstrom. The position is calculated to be 4945.60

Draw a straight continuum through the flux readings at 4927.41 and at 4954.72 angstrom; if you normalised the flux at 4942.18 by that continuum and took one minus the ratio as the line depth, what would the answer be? 0.06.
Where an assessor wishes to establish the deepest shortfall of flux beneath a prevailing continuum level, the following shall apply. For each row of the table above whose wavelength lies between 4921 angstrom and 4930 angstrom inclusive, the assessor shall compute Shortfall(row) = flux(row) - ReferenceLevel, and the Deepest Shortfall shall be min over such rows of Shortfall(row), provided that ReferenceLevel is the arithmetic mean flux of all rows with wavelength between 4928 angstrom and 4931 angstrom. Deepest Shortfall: -10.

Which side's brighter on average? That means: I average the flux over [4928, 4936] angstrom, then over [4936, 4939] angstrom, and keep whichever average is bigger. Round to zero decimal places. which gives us 73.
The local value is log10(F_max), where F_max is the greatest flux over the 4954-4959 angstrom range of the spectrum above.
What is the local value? 1.92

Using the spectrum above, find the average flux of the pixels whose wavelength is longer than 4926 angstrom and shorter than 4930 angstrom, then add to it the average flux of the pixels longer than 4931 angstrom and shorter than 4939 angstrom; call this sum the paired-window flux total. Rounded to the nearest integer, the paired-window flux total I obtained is 142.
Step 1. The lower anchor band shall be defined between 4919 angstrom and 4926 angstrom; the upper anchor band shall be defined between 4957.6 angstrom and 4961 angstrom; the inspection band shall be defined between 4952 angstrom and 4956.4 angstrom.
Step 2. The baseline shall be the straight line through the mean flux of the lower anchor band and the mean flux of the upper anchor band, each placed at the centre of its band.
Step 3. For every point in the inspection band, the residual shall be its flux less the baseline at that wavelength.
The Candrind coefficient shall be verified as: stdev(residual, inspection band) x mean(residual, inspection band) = 0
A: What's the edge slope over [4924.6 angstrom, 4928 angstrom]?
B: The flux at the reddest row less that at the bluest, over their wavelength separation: 2.7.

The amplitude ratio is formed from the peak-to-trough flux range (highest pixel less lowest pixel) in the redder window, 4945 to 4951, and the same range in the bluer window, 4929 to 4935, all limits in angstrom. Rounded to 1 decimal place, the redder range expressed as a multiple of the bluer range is 1.7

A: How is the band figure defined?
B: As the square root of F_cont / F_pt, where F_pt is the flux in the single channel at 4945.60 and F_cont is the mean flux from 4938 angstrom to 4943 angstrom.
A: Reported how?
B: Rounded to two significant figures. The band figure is 0.89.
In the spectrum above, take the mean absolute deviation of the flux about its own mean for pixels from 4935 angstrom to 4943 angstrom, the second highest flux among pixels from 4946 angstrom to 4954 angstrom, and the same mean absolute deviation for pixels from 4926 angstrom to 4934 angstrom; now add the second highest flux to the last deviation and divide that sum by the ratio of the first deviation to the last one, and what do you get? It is 113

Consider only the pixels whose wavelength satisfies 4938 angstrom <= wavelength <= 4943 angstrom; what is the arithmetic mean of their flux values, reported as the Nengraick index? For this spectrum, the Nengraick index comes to 71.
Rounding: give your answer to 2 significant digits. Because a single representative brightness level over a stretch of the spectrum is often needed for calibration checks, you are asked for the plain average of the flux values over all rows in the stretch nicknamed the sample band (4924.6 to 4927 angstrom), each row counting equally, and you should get 65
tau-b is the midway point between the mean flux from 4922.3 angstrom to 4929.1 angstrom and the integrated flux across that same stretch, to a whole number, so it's 259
